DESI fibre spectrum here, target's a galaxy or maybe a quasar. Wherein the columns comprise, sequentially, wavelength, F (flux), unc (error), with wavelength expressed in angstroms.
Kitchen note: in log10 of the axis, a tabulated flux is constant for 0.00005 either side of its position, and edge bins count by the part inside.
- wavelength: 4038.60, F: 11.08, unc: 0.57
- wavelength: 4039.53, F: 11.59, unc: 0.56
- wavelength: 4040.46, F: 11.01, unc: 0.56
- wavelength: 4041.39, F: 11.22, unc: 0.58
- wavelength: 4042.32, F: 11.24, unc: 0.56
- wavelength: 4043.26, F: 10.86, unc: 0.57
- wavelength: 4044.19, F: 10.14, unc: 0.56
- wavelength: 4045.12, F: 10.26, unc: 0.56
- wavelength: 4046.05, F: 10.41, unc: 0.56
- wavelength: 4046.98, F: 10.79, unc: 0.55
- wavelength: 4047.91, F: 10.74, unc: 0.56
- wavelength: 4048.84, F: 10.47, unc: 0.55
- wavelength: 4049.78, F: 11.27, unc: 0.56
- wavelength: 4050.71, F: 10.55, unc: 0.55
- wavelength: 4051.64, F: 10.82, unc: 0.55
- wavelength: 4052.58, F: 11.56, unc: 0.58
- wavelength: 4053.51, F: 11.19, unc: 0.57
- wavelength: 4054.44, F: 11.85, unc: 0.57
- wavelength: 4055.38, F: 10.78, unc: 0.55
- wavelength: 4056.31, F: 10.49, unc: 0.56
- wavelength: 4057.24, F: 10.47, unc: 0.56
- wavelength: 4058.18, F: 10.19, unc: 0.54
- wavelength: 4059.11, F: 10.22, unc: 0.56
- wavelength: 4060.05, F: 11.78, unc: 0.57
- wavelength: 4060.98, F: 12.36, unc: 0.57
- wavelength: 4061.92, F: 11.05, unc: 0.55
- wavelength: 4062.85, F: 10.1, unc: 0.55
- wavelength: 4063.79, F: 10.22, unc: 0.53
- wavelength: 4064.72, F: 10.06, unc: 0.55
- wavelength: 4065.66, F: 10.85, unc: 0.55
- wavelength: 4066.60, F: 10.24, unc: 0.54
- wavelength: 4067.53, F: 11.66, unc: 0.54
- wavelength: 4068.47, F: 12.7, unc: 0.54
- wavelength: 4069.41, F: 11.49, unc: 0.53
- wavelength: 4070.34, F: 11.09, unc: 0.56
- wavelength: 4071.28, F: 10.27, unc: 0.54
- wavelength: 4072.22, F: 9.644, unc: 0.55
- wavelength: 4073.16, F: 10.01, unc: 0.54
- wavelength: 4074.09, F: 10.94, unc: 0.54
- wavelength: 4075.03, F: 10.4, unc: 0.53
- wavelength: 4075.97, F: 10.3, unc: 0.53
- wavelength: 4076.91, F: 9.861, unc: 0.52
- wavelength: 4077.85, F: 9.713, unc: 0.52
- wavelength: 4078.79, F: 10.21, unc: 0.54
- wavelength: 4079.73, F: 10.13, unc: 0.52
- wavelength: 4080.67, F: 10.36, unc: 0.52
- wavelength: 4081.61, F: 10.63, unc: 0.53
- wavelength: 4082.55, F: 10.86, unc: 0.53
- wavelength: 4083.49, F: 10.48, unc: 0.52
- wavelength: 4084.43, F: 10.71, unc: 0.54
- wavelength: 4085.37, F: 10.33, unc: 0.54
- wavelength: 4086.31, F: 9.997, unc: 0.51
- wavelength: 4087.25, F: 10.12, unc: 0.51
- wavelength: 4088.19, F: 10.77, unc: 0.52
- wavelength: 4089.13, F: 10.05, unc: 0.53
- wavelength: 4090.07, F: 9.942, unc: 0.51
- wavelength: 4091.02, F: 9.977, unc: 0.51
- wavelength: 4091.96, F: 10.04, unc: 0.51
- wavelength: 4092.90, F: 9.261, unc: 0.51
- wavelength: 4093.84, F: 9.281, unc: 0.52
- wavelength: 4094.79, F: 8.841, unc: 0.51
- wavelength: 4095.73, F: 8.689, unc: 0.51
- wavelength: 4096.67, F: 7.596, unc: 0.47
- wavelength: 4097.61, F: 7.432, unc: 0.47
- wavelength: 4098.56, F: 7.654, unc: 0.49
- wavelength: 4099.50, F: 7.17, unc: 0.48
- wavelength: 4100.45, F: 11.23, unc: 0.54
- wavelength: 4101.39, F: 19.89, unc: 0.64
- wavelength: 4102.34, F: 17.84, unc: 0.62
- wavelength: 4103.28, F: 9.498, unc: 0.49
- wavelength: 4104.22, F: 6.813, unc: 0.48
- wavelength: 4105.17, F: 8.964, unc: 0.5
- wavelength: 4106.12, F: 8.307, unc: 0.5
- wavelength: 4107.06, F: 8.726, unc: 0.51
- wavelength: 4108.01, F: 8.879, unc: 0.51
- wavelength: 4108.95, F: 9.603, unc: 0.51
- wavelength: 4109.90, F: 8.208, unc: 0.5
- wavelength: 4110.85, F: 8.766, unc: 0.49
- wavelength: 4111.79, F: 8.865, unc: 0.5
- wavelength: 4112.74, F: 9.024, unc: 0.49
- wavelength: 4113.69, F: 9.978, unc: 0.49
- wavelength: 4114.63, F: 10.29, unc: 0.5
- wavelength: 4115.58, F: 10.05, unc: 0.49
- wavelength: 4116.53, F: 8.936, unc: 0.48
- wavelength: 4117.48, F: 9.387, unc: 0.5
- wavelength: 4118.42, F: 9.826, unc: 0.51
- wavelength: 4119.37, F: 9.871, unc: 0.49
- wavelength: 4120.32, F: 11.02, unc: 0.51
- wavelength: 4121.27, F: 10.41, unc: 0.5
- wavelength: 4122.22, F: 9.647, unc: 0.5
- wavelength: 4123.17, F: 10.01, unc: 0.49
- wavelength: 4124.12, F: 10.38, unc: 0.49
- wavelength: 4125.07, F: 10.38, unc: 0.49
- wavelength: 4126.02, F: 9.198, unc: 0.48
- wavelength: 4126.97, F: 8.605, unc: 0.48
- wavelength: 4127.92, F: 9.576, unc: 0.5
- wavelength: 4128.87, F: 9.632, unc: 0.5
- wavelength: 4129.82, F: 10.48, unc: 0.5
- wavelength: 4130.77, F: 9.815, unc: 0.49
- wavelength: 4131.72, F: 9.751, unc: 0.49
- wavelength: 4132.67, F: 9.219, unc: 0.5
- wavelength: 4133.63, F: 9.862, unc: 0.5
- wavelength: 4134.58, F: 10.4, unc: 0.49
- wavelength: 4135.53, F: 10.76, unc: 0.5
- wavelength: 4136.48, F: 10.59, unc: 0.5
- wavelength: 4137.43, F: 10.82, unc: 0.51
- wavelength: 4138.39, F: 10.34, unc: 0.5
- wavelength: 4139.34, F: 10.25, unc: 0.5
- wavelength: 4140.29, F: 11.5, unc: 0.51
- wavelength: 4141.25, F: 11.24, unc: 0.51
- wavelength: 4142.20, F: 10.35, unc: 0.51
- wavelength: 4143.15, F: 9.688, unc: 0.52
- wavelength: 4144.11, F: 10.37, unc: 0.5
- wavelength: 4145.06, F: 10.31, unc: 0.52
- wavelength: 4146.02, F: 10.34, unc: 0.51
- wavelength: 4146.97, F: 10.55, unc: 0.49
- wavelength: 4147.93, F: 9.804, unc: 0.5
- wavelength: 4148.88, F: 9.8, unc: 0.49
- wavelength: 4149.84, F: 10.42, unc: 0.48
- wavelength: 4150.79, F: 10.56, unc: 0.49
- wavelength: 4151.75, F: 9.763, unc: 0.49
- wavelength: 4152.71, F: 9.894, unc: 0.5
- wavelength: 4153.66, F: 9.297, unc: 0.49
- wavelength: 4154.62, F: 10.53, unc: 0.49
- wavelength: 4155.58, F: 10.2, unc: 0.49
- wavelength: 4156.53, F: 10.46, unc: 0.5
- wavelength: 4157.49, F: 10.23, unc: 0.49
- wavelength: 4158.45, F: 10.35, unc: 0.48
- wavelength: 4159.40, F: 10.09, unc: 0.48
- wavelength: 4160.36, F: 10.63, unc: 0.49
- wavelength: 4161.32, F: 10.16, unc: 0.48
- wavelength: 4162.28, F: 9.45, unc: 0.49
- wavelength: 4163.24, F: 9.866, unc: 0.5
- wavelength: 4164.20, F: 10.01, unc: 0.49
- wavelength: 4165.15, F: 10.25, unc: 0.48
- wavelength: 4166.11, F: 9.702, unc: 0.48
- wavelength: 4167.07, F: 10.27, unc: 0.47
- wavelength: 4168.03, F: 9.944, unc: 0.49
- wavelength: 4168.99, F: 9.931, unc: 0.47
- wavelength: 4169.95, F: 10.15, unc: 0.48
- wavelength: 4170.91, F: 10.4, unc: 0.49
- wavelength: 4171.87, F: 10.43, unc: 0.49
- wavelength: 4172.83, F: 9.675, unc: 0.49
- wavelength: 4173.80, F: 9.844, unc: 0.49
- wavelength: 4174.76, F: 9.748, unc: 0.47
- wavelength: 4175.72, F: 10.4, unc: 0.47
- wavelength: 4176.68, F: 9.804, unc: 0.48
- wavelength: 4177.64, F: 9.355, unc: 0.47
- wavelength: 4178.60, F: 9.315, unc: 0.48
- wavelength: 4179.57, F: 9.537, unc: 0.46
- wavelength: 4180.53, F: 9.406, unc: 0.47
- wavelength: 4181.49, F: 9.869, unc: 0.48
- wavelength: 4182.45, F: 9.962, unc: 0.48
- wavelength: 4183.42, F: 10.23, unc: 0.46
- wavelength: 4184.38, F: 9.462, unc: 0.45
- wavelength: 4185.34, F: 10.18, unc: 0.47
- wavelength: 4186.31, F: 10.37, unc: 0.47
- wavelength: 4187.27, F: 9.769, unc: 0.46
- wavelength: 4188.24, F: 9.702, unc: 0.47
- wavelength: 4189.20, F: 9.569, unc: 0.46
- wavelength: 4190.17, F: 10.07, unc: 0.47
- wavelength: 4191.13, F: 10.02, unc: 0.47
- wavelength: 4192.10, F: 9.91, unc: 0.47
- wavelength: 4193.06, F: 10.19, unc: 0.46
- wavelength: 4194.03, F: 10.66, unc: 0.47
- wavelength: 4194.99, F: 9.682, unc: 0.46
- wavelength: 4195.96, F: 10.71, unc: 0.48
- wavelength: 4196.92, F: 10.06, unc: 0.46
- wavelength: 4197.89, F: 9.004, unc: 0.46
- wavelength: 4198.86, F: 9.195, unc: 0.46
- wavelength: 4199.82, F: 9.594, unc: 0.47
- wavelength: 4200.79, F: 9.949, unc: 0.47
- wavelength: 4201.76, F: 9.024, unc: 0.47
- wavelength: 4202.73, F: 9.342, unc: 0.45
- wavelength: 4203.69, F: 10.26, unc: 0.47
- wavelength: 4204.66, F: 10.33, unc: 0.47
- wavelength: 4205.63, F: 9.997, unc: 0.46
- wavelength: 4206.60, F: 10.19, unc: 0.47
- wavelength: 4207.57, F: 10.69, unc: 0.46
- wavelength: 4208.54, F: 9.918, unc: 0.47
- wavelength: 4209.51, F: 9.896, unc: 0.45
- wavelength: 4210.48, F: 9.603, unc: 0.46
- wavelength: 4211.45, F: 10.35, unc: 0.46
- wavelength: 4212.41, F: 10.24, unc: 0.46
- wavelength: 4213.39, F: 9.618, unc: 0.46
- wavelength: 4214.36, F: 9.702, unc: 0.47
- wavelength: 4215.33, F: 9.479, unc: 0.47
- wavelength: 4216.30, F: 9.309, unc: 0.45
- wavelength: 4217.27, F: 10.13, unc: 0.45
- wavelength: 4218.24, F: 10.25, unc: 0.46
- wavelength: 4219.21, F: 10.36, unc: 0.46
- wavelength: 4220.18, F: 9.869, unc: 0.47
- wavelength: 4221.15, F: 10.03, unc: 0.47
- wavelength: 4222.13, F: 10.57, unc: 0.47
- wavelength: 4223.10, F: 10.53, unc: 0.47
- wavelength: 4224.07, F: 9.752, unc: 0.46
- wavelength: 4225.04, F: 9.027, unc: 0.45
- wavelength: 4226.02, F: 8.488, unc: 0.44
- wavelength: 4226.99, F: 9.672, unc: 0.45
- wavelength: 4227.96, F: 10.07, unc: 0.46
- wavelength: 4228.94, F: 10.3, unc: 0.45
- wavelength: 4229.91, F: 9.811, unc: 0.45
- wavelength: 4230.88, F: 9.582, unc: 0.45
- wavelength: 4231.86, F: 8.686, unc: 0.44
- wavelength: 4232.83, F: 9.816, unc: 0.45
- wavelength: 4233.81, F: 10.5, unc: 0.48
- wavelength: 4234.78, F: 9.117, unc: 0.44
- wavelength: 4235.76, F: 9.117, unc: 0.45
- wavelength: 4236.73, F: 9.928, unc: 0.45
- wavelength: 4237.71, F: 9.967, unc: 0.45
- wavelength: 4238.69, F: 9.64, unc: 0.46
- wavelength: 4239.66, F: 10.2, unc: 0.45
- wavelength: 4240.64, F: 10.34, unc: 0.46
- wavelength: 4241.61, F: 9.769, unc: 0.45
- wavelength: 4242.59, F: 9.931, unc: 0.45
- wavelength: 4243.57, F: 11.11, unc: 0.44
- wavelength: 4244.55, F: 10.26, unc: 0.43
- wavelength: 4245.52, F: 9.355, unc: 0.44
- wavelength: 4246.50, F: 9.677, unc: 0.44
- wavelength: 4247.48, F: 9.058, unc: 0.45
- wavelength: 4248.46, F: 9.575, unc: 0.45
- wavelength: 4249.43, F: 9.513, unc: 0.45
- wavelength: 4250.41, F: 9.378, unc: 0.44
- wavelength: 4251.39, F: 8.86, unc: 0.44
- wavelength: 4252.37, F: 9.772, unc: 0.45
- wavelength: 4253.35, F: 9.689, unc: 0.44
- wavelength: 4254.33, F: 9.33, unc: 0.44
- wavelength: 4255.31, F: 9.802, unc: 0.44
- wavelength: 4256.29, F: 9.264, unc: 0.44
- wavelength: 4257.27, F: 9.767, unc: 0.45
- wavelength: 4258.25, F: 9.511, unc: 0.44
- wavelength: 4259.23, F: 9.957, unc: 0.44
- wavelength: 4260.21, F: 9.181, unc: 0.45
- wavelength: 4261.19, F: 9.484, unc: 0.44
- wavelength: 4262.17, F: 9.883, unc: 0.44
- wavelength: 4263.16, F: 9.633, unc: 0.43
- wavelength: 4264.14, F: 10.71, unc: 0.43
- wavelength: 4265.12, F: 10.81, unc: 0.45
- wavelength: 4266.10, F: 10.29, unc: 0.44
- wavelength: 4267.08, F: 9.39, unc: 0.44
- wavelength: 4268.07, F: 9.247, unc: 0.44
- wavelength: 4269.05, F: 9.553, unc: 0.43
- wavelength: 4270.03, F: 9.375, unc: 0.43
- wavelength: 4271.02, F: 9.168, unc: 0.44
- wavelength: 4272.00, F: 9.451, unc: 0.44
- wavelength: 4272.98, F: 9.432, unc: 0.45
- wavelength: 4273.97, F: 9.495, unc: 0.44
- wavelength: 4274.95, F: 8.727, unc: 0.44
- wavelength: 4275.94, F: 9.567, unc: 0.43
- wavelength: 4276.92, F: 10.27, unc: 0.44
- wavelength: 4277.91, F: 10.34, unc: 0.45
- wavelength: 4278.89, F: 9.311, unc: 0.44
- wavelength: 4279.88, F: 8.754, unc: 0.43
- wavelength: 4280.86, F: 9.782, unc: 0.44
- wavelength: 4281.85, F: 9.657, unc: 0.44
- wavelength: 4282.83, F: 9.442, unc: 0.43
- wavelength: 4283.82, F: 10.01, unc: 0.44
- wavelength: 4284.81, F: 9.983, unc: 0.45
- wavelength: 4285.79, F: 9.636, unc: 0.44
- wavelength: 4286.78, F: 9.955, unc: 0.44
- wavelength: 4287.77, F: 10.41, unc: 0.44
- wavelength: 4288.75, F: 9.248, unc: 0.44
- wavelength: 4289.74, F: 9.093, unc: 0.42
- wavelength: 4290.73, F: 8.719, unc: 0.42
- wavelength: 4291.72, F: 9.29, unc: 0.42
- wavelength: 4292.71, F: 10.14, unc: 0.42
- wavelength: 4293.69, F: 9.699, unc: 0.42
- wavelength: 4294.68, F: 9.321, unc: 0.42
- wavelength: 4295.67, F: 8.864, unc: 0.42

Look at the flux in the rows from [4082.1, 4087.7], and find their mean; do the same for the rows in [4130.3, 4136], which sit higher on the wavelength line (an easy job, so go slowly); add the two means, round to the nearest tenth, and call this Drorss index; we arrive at 20.4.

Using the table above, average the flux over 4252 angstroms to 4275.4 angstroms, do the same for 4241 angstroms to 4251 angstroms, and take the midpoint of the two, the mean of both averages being 9.7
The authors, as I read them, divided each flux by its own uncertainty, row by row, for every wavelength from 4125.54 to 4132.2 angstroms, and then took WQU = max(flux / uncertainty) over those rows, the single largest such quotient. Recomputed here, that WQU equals 21.0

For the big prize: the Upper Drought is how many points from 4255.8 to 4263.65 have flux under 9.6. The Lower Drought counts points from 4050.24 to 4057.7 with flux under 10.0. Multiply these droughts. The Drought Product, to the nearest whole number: 0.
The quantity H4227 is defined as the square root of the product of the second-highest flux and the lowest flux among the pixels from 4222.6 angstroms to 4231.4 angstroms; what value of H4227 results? 9.4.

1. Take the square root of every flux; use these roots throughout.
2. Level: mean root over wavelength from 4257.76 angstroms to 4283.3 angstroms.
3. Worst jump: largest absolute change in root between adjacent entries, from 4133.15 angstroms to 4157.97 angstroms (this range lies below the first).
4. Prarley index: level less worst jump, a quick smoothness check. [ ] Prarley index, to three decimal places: 2.907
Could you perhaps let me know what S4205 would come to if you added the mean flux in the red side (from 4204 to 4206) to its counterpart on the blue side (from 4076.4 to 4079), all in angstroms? 20.1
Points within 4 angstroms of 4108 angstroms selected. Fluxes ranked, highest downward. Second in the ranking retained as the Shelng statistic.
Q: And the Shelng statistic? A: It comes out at 8.964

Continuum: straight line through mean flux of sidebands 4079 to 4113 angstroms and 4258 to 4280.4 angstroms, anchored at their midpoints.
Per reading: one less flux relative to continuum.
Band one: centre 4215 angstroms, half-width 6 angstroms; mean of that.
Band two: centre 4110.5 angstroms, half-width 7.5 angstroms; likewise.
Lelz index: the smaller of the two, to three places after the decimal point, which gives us -0.020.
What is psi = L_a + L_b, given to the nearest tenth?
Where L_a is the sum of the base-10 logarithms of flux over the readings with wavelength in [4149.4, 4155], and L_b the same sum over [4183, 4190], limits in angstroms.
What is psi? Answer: 13.0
